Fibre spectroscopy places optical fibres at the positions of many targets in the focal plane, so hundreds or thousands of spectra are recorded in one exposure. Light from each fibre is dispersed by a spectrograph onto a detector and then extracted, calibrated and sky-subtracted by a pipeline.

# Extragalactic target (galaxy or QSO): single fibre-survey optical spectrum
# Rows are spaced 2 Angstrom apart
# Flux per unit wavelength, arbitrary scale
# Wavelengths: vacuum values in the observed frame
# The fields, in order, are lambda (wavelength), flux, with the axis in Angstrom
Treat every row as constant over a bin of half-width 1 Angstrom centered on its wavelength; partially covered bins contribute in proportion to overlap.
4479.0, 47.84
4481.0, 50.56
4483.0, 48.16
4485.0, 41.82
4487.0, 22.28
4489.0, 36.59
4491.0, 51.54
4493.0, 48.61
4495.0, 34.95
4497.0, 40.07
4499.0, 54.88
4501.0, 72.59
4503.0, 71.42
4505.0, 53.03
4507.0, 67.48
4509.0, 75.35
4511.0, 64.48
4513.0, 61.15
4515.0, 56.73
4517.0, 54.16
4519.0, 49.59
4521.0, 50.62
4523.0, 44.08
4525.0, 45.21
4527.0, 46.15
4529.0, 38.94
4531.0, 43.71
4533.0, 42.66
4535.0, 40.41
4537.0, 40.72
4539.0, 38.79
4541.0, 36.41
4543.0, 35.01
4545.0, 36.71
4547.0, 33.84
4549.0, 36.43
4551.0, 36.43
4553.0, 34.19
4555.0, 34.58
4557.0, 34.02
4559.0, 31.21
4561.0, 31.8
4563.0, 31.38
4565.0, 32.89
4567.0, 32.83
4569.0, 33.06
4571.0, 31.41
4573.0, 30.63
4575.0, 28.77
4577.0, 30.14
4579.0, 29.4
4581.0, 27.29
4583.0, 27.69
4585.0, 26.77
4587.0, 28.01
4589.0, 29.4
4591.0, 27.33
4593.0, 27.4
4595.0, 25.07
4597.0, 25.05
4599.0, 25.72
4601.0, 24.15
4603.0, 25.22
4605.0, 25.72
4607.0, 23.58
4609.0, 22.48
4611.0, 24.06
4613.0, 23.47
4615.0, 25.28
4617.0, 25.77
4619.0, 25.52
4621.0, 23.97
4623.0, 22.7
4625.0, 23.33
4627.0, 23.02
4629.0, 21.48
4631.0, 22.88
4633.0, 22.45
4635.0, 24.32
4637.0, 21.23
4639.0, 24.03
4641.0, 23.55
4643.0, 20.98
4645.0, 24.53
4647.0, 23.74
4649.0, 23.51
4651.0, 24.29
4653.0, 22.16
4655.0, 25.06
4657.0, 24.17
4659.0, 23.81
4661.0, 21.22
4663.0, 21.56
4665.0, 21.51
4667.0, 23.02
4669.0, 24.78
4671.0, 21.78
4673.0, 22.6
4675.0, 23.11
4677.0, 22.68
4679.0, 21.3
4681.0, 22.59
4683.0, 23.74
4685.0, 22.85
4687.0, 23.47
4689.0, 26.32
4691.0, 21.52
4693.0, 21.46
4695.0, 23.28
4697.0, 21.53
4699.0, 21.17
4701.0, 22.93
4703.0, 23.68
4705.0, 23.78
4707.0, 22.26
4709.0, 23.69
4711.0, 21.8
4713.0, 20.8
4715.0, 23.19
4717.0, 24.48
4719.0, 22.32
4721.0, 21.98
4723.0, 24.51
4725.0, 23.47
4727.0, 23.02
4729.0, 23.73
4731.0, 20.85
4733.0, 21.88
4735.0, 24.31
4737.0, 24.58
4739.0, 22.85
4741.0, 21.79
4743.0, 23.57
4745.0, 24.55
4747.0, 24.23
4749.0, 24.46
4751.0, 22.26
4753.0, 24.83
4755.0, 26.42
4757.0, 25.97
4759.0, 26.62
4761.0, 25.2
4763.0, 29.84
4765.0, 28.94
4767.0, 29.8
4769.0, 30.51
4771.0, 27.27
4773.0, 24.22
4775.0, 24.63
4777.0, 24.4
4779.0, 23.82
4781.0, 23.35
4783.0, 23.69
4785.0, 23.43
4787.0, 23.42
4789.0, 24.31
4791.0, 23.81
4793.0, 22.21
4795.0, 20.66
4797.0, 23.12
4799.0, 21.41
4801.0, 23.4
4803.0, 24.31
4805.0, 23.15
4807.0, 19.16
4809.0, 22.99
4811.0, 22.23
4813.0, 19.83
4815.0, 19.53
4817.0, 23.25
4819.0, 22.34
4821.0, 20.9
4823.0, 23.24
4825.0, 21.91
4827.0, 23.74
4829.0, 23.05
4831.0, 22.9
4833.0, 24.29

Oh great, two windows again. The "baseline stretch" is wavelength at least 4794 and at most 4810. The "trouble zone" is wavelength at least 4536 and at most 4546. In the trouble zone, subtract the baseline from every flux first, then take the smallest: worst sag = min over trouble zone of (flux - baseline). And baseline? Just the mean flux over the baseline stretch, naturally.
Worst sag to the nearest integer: 13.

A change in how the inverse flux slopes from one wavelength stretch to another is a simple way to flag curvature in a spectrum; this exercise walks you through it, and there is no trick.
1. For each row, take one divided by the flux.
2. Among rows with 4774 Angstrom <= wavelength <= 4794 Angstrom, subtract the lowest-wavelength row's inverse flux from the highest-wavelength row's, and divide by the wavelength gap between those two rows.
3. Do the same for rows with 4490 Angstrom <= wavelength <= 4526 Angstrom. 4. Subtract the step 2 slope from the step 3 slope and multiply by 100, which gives -0.017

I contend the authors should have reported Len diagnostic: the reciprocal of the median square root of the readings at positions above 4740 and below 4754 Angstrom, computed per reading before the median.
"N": 0.203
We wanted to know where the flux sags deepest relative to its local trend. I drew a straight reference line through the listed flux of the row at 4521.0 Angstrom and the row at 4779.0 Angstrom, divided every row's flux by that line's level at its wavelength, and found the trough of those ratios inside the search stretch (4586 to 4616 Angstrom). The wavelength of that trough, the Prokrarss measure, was 4609.0 Angstrom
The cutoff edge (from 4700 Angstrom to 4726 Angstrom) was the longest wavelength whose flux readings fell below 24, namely 4725.0 Angstrom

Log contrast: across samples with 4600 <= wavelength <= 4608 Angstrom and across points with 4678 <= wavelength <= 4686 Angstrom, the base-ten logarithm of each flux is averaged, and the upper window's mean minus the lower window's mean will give -0.04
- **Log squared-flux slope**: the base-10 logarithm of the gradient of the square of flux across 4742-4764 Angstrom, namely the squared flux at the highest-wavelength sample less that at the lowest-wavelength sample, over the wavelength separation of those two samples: 1.2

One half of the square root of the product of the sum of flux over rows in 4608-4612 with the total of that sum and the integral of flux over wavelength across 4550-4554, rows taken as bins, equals 47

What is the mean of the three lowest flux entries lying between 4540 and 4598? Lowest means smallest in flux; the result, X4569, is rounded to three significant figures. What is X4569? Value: 25.6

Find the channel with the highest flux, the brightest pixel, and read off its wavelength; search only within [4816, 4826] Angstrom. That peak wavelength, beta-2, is 4817.0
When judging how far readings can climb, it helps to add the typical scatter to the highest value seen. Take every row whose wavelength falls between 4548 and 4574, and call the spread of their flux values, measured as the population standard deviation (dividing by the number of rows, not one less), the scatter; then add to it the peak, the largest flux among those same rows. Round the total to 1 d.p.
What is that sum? 38.3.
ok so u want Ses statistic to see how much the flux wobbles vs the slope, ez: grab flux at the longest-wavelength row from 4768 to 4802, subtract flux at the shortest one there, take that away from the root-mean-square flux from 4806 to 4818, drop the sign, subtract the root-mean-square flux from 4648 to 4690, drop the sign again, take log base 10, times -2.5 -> -1.8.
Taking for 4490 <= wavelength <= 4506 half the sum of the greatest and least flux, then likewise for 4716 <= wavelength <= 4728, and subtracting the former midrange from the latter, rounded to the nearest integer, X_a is -31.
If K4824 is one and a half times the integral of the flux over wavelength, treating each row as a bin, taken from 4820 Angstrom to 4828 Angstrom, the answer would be 269.4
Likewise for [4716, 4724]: 279.9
